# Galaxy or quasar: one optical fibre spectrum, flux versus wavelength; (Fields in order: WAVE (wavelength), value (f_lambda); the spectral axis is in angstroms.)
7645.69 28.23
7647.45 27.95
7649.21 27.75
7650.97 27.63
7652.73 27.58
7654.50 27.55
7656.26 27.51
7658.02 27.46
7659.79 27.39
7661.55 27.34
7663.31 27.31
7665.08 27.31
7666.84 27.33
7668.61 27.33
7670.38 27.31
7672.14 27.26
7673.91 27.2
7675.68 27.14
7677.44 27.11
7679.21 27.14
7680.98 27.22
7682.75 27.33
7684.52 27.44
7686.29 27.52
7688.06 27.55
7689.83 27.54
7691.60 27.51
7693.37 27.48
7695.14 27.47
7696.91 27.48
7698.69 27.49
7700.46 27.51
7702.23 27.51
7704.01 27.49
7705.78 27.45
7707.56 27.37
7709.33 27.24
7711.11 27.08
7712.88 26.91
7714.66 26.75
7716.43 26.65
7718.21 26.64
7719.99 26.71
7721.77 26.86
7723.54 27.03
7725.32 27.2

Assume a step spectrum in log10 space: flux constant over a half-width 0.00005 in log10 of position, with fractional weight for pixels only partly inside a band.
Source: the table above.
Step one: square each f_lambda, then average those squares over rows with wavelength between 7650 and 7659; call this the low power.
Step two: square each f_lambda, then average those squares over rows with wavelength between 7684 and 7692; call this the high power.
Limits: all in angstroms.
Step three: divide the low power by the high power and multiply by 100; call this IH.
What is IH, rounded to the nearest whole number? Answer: 100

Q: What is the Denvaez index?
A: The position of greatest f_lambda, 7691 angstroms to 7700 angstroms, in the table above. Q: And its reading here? 7691.60 angstroms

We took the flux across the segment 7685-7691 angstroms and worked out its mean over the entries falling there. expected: 27.5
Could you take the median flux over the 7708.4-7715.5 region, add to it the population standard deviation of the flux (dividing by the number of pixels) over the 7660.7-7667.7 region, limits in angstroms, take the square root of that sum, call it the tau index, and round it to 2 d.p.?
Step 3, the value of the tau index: 5.20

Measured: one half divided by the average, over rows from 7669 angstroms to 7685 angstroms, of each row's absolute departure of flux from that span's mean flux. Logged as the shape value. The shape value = 5.9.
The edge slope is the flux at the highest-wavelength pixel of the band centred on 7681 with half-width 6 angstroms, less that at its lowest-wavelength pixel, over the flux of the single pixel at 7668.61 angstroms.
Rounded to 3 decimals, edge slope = 0.014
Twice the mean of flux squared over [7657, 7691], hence 1494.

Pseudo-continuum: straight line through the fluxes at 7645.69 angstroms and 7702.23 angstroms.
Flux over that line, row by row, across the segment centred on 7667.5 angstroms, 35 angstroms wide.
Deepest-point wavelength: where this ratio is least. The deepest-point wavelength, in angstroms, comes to 7677.44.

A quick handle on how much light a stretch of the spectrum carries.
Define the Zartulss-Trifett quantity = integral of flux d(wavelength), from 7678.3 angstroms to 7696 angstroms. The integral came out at 485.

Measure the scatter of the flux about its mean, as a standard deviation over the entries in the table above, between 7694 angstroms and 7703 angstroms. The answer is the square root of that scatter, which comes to 0.13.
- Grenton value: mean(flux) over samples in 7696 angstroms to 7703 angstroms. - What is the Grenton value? 27.50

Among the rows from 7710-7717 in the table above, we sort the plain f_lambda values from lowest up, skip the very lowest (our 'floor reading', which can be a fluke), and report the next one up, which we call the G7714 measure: 26.75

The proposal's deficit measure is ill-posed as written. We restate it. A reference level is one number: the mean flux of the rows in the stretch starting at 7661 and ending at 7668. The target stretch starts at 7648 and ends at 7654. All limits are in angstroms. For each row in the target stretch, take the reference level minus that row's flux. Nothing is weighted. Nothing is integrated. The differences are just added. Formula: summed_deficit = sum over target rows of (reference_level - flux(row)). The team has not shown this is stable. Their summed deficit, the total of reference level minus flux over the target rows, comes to -1.0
